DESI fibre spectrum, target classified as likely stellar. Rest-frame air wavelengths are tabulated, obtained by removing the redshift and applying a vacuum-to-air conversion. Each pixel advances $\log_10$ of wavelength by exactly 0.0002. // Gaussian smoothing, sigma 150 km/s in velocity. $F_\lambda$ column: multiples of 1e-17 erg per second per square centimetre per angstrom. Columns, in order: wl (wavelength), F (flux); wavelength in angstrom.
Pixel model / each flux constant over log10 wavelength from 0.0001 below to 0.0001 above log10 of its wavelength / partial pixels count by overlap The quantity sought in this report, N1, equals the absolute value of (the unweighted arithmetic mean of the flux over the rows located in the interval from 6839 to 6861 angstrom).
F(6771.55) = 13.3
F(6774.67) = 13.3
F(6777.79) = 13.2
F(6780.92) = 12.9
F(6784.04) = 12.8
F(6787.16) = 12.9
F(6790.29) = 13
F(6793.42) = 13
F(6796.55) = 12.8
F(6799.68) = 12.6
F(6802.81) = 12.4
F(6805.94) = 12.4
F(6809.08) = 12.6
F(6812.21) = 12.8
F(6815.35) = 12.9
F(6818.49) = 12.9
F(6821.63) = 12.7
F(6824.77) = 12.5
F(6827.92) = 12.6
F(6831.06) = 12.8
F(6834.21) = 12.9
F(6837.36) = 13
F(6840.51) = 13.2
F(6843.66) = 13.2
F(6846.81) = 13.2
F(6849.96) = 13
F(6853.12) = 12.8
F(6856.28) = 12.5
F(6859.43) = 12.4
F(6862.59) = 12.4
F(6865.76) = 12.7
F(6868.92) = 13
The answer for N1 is 12.90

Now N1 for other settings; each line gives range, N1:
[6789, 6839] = 12.74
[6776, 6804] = 12.84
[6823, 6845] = 12.89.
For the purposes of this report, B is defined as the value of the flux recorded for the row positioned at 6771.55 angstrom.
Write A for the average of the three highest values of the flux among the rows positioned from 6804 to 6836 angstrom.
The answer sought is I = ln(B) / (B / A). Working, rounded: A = 12.9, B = 13.3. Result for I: 2.51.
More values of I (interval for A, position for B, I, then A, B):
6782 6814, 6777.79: 2.53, 13.0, 13.2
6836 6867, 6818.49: 2.62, 13.2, 12.9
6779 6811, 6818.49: 2.57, 13.0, 12.9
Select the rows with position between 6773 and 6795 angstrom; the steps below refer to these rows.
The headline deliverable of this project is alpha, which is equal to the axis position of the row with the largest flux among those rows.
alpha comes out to 6774.67 angstrom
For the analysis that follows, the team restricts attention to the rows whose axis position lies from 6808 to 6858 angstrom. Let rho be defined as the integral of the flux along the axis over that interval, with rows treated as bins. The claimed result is 643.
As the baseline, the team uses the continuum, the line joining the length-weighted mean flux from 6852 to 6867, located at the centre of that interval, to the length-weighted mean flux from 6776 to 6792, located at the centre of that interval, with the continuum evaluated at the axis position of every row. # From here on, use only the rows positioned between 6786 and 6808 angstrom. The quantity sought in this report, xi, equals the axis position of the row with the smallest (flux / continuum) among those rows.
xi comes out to 6802.81 angstrom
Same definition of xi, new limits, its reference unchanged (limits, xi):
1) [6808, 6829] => 6824.77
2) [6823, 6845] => 6824.77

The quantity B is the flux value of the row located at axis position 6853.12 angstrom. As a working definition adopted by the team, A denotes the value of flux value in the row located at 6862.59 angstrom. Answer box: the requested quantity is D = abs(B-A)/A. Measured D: 0.032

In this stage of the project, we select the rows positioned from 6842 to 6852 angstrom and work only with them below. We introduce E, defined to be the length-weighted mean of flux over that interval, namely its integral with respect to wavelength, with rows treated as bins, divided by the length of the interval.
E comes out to 13.1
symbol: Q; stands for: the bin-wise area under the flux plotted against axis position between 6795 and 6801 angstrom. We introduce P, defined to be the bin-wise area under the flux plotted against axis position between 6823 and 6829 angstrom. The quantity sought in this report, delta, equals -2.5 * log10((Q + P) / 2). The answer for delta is -4.70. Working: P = 75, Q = 76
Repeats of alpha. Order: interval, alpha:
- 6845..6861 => 6846.81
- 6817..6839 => 6837.36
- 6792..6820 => 6793.42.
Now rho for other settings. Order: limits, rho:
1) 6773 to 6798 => 325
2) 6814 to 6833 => 242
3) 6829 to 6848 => 248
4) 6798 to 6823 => 317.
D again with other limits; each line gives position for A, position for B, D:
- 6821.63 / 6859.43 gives 0.024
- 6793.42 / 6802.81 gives 0.046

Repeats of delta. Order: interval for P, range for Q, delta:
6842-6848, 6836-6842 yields -4.74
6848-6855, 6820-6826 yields -4.80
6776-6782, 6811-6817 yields -4.73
